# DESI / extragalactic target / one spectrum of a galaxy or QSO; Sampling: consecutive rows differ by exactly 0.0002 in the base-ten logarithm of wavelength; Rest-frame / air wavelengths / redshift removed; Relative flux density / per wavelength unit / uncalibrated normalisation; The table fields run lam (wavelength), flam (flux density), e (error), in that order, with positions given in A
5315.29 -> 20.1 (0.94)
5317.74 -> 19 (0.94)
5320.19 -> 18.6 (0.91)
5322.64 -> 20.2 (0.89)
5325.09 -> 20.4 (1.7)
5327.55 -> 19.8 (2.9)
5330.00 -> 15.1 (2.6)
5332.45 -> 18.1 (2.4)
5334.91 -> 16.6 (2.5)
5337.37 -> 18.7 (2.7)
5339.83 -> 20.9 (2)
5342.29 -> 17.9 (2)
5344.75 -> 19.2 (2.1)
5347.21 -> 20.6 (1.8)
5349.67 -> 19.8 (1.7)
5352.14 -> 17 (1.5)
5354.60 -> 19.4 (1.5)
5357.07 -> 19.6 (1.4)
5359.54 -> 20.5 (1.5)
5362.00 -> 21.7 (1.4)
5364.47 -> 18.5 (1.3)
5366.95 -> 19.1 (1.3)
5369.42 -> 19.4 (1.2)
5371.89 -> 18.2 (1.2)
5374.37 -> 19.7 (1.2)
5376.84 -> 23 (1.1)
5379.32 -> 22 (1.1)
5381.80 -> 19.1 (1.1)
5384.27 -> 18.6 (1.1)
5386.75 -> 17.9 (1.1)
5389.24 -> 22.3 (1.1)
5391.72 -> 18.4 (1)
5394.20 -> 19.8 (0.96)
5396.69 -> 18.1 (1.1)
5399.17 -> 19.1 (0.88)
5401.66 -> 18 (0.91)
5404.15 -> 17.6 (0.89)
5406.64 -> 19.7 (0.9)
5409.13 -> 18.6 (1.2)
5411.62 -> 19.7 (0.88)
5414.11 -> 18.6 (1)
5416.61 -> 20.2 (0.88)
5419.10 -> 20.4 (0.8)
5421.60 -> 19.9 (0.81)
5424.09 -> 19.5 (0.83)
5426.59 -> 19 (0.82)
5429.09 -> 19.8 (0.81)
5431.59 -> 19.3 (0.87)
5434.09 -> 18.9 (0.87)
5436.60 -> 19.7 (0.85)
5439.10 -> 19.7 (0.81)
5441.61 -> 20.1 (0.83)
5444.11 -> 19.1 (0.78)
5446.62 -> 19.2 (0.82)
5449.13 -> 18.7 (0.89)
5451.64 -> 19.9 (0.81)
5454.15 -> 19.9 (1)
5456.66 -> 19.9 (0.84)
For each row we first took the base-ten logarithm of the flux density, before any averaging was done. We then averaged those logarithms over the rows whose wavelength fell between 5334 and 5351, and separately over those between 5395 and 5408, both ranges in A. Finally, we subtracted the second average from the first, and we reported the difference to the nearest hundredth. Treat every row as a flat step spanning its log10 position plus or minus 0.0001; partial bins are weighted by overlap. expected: 0.01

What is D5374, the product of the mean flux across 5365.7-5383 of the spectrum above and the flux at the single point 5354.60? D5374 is 389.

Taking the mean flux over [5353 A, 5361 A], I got 19.8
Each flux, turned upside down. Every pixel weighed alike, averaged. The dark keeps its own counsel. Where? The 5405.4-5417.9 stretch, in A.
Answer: 0.0517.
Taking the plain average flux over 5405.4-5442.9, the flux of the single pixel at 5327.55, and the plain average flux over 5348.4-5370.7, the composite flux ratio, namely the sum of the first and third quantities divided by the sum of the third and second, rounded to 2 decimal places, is 0.99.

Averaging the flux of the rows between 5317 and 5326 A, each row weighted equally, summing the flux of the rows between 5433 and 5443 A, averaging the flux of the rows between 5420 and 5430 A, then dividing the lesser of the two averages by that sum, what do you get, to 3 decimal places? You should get 0.249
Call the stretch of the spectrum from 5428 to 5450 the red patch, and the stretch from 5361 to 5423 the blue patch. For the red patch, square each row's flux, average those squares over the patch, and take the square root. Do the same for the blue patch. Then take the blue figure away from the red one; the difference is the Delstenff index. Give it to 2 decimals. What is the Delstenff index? -0.16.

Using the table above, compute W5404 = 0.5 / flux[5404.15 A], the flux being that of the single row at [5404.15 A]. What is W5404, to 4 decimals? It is 0.0284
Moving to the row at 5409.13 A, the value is 0.0269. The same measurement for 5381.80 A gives 0.0262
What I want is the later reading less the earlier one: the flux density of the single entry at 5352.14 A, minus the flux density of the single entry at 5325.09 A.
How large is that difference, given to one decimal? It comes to -3.4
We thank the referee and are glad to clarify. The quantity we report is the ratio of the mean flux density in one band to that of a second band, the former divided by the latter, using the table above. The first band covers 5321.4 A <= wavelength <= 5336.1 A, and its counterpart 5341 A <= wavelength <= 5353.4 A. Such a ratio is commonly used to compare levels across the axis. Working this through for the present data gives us 0.97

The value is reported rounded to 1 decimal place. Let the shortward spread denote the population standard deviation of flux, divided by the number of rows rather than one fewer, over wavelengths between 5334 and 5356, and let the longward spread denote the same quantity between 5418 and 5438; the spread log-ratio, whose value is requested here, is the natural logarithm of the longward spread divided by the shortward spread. -1.1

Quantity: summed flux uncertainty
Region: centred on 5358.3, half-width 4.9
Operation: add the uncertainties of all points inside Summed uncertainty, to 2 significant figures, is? 5.8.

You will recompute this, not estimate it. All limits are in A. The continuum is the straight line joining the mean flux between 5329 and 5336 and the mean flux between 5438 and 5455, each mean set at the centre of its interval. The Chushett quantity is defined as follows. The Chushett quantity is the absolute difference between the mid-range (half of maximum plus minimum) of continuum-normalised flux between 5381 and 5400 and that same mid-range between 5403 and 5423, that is 0.094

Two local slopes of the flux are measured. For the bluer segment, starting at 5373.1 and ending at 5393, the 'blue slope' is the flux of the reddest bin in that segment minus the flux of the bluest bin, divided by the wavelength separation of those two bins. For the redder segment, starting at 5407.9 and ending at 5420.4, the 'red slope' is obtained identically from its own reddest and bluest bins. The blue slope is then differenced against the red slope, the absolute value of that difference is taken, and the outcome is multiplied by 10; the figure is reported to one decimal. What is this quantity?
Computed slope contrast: 2.6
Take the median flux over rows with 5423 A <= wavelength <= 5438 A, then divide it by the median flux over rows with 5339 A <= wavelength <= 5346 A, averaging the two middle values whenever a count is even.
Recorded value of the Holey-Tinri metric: 1.01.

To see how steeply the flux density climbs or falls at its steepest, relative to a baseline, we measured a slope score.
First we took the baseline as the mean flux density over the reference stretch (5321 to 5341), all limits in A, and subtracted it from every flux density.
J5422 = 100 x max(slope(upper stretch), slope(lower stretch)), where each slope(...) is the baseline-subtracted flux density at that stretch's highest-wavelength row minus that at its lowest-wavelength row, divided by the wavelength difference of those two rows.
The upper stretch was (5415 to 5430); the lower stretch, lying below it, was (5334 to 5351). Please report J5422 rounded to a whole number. 22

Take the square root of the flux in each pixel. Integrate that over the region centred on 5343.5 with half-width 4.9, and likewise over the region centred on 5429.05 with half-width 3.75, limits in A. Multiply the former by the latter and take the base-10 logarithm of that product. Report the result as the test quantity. 3.16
